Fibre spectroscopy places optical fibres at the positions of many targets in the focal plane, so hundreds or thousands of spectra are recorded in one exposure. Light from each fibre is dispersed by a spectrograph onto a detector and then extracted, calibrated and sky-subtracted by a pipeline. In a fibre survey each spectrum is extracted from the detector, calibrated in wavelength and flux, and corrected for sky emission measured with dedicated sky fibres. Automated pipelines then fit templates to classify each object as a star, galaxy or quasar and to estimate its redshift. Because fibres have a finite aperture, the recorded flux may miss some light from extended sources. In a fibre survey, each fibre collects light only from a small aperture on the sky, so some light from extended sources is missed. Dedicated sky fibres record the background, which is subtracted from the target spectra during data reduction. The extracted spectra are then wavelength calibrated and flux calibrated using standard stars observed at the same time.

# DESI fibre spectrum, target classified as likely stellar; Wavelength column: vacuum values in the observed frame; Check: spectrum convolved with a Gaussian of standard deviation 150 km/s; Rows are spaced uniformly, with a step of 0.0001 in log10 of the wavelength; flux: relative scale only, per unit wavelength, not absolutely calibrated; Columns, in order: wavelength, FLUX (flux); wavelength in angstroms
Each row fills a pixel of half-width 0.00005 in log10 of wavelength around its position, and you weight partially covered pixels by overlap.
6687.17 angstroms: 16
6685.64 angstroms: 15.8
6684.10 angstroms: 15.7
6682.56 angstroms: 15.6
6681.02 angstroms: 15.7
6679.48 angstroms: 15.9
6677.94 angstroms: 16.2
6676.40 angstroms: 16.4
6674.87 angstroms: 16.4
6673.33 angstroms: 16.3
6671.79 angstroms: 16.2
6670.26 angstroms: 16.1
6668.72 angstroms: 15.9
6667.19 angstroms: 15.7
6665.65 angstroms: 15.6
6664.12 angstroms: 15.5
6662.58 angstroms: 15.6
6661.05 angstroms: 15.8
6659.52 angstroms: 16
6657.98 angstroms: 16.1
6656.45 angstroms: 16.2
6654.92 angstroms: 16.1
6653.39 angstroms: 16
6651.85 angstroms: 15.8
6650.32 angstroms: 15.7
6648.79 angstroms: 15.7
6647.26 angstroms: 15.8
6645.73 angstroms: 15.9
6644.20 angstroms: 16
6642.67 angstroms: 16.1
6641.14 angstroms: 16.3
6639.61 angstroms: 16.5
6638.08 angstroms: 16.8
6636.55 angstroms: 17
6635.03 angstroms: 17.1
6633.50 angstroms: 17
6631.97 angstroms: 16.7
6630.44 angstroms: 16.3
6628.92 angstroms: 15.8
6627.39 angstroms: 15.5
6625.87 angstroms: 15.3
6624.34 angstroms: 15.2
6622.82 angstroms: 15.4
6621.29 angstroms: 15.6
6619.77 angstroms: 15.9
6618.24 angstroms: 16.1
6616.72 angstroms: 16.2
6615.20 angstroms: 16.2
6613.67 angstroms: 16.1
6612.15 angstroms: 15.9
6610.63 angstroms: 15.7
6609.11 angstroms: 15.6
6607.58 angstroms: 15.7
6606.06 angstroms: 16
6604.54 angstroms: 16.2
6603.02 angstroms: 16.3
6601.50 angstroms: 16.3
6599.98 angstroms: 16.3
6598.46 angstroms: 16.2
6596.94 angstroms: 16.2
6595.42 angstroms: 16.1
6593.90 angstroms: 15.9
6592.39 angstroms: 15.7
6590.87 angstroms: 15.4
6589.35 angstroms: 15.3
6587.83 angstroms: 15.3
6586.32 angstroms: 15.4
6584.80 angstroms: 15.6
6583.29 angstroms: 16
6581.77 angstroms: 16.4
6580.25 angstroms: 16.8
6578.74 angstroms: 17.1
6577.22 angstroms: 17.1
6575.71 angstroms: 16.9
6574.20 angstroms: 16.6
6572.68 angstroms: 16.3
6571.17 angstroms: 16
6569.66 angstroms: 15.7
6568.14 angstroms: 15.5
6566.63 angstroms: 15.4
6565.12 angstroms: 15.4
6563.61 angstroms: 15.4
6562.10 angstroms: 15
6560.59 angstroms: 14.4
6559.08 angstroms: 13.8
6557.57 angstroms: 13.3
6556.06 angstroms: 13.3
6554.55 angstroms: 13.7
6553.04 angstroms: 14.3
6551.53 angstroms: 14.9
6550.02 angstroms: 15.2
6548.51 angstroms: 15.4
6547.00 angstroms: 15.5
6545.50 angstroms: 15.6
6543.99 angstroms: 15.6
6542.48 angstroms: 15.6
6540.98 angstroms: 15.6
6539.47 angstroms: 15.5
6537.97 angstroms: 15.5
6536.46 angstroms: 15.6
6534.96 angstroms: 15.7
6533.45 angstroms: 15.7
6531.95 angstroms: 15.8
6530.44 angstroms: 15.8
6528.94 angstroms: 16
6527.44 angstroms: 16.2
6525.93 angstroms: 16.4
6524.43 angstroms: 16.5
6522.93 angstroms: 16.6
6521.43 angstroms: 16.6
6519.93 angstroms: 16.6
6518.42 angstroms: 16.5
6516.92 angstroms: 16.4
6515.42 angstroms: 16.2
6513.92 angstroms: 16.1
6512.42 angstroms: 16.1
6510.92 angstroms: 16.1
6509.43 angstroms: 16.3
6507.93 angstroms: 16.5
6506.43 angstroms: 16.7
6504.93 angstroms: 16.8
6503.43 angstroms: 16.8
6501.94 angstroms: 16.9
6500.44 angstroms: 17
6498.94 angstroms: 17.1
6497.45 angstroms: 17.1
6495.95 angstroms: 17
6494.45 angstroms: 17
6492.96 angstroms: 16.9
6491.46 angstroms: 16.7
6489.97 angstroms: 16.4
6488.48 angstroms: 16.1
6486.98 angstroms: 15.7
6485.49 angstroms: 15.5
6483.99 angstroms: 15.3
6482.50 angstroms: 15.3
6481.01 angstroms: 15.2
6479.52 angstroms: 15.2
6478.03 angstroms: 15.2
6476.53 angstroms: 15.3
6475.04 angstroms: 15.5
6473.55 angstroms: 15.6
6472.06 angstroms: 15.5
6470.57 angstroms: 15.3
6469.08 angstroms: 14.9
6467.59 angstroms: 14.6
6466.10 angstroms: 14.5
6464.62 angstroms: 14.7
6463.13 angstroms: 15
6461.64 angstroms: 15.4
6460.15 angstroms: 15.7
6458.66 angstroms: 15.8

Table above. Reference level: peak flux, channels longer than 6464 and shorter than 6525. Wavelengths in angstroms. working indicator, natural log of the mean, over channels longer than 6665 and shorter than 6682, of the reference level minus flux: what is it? 0.1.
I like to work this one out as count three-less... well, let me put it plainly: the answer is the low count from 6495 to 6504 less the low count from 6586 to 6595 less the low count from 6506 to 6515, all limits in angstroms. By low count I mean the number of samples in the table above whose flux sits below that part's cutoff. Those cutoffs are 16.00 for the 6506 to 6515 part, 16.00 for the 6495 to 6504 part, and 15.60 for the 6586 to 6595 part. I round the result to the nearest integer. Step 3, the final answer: -4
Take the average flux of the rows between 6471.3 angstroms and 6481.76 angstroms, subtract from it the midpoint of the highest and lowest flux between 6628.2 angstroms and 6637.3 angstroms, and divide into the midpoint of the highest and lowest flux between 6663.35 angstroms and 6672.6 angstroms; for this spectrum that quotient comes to -15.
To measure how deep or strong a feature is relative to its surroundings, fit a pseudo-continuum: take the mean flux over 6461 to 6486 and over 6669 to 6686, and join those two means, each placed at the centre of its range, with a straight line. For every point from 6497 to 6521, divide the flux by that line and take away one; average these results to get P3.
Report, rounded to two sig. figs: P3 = 0.082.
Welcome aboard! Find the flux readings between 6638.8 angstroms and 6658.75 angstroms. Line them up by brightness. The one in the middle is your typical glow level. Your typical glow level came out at 16.0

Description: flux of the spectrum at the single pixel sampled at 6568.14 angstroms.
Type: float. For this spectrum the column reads 15.5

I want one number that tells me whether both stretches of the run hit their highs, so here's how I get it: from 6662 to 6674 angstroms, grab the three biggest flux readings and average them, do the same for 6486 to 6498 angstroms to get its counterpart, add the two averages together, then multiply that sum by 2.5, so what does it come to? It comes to 83.1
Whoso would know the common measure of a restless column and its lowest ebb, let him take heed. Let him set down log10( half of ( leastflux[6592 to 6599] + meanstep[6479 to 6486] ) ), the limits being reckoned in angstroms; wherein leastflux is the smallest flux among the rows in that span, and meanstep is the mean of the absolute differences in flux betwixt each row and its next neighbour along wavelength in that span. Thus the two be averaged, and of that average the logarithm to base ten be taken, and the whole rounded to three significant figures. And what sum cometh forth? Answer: 0.897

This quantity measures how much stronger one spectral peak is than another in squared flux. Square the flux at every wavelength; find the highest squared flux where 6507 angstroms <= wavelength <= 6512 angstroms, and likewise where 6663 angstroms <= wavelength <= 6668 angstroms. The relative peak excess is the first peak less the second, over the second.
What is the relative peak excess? 0.10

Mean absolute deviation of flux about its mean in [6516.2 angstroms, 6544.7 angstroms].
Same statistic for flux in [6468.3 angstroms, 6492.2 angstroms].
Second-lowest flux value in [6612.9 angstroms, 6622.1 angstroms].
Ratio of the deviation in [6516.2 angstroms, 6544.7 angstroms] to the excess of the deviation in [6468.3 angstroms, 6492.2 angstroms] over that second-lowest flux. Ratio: -0.025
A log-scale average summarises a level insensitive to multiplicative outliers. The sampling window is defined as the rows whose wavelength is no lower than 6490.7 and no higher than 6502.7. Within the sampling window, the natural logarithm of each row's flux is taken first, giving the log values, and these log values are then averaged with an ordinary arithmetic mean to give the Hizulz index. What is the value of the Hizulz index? 2.83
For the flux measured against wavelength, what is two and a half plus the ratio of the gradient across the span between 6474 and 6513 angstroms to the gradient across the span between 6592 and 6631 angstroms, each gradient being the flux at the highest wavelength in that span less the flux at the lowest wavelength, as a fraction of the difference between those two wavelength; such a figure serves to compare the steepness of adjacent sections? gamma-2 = 3.5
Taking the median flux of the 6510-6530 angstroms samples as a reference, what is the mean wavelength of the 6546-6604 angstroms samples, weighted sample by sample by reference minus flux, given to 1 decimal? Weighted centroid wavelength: 6563.9 angstroms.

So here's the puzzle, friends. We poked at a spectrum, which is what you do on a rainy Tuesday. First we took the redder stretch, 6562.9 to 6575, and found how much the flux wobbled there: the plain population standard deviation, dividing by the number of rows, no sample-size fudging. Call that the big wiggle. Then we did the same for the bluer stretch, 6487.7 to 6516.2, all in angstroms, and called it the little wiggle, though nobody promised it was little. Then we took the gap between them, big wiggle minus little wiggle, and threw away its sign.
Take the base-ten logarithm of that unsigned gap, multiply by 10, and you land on -11.7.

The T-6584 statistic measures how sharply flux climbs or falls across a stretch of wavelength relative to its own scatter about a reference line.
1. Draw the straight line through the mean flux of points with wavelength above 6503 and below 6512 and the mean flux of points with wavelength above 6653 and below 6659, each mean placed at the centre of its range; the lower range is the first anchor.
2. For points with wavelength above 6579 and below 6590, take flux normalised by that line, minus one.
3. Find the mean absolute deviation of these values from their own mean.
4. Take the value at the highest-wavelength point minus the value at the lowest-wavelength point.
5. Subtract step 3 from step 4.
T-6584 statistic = -0.12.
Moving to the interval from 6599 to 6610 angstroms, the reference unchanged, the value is -0.06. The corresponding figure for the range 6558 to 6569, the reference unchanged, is 0.07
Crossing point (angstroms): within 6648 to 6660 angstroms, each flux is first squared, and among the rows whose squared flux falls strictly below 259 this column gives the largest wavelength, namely 6659.52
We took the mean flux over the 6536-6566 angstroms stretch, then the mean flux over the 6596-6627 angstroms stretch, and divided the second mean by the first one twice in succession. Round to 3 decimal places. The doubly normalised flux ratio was 0.071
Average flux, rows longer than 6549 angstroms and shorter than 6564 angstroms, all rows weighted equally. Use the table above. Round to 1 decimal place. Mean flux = 14.3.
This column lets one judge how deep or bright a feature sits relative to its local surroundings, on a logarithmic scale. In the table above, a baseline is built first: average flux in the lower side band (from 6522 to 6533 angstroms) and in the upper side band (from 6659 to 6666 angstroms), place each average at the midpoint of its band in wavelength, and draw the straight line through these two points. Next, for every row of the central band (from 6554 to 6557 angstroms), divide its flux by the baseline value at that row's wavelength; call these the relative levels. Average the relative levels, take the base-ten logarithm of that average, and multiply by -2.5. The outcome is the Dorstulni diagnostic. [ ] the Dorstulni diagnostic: 0.19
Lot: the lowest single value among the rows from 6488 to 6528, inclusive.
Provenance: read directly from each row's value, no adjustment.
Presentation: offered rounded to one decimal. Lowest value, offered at 16.1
